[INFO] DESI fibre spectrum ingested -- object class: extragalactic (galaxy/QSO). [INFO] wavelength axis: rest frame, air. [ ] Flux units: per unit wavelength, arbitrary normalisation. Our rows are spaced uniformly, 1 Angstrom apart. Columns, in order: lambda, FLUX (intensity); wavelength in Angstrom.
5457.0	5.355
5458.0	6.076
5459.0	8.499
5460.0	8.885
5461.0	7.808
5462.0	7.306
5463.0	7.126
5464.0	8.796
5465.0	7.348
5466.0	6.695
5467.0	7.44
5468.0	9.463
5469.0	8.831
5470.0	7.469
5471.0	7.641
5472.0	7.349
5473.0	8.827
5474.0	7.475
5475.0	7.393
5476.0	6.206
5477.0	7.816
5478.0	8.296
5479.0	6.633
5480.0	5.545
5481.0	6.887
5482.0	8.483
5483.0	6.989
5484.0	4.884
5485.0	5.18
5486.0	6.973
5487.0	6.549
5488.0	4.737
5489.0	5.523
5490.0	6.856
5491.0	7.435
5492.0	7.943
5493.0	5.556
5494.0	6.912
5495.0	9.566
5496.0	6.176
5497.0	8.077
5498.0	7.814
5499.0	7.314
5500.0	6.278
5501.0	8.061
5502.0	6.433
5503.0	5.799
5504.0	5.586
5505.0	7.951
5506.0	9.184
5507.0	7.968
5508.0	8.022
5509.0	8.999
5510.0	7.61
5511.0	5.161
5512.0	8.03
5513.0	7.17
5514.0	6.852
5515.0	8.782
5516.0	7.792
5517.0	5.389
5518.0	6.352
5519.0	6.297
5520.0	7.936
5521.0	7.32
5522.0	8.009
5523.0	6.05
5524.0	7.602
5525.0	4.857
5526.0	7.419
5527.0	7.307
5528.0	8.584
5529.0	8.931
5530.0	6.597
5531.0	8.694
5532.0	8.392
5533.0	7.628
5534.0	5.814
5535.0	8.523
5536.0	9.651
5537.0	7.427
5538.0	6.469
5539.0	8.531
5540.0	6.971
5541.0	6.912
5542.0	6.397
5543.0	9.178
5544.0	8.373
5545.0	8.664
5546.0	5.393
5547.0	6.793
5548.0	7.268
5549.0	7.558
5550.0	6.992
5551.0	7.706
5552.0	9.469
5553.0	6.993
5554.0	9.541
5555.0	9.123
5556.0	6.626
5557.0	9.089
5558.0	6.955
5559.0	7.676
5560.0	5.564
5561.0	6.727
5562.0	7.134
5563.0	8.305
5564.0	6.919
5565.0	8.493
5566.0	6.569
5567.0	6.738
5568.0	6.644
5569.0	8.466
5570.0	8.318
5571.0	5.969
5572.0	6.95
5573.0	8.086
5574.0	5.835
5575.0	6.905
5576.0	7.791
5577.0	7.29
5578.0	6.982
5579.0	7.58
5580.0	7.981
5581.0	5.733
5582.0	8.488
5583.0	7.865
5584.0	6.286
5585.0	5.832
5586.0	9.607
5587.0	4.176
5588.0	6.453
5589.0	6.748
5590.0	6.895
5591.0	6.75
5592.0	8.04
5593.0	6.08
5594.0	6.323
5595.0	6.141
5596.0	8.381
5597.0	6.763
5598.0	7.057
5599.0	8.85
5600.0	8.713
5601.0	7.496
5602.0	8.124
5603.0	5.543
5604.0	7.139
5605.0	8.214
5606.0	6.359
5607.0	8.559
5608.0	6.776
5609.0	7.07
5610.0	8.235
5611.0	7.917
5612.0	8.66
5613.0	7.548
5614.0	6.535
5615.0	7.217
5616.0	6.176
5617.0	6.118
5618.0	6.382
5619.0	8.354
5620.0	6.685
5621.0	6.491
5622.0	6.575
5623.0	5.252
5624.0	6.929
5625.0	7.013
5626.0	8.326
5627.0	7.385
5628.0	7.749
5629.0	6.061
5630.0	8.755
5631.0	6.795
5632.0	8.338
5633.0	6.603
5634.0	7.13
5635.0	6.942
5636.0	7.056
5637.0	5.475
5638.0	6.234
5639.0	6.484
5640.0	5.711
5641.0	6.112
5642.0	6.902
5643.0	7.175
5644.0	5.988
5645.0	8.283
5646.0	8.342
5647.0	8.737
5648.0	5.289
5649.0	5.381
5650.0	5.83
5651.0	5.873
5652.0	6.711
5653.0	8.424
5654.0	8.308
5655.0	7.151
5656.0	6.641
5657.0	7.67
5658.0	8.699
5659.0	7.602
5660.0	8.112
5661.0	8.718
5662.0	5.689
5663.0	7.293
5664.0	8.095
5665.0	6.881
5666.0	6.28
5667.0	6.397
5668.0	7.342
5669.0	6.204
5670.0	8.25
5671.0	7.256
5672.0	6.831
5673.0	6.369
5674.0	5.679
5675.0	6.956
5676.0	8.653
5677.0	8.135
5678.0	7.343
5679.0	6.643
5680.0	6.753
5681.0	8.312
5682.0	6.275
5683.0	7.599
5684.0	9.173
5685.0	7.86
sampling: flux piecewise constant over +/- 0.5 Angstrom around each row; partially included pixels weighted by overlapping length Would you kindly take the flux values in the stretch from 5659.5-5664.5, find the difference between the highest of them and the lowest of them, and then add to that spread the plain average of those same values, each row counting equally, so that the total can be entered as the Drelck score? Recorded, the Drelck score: 10.6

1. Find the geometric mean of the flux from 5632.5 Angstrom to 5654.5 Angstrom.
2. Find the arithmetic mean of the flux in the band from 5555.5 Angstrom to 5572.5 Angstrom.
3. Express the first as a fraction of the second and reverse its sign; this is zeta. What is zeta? -0.92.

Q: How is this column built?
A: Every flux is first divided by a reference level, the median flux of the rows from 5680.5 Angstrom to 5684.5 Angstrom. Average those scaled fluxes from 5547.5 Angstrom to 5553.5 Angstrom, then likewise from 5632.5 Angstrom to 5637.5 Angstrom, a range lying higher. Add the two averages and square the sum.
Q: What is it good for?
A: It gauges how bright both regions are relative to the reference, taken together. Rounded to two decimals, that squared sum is 3.23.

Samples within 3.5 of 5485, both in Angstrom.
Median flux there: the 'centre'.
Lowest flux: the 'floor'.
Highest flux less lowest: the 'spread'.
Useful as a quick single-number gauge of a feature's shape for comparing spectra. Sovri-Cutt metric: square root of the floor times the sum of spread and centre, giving 6.98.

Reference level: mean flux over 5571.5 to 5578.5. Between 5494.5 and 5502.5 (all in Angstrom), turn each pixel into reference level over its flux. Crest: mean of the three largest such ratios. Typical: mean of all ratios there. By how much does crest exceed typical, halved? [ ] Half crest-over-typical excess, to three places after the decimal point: 0.079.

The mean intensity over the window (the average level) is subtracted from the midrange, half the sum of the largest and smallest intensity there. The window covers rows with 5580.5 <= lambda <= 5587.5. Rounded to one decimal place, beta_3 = 0.0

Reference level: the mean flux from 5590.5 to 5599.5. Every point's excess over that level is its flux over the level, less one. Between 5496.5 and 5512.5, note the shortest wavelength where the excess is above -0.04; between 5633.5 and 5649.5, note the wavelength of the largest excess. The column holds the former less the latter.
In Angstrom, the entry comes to -150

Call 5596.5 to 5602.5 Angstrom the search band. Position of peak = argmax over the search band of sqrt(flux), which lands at 5599.0 Angstrom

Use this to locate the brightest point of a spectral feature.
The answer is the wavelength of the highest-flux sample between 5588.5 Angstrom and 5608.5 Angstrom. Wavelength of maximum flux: 5599.0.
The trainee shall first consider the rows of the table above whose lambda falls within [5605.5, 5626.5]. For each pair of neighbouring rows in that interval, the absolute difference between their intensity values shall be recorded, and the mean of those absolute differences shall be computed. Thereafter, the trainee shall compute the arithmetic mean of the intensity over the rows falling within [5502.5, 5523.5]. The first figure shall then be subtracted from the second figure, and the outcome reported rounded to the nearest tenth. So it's 6.3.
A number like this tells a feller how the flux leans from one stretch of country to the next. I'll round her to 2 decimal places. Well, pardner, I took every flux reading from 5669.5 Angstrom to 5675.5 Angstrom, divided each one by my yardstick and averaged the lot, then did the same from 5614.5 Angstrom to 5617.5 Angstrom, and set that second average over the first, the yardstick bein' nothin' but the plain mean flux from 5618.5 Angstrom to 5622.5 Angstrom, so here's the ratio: 0.94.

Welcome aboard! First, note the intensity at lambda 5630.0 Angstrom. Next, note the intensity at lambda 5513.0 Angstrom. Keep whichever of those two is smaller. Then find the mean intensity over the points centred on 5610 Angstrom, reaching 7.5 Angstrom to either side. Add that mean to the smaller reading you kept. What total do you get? 14.4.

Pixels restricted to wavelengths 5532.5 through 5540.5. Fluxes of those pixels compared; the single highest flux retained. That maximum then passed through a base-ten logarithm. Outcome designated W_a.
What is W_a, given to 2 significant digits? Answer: 0.98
